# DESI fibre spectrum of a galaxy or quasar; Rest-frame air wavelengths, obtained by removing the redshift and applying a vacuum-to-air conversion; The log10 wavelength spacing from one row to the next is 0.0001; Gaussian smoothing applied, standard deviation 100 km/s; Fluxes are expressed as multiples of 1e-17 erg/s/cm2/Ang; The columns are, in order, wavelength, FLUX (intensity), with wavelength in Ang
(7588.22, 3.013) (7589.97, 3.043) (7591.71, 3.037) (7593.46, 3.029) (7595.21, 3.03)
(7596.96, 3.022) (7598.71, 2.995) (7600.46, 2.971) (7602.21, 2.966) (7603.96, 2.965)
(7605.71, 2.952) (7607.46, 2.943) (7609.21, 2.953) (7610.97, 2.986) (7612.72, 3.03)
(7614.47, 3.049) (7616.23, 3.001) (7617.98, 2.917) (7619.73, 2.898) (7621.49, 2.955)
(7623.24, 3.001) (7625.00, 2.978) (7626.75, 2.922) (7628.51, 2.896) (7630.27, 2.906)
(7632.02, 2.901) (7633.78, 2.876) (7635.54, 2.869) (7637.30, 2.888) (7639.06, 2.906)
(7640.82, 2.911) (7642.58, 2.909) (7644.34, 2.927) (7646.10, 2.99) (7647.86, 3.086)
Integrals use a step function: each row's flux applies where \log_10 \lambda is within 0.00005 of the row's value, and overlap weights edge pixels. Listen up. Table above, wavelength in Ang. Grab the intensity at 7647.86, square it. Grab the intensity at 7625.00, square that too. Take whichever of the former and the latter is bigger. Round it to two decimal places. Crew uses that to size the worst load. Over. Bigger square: 9.52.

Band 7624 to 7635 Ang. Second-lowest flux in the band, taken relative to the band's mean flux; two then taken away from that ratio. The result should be -1.01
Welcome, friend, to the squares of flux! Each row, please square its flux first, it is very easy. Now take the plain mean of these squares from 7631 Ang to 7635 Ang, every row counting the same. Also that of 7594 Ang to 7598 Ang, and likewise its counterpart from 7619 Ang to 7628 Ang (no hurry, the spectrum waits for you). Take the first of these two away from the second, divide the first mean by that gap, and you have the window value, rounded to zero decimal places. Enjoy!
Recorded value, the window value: -19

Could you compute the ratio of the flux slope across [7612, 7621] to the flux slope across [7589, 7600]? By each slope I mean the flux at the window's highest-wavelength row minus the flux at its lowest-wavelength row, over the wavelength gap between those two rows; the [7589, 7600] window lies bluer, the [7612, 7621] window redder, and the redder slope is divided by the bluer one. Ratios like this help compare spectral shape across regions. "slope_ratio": 3.4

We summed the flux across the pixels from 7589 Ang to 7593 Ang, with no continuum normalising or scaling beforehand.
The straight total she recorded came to 6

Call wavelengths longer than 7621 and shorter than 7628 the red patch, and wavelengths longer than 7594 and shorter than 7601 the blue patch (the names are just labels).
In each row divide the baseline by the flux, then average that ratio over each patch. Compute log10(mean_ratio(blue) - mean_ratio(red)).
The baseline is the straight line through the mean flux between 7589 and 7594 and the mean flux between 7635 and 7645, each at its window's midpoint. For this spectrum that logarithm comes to -2.0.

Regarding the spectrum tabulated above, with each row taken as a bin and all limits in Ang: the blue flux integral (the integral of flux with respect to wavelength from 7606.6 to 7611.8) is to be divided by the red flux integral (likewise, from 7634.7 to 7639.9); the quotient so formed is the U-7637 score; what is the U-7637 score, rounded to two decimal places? 1.02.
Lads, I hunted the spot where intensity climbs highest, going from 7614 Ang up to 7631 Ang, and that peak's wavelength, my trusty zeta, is 7614.47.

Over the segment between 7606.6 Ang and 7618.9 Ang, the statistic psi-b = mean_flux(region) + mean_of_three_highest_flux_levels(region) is 6.01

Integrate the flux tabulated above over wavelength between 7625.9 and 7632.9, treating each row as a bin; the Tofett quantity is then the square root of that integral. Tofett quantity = 4.5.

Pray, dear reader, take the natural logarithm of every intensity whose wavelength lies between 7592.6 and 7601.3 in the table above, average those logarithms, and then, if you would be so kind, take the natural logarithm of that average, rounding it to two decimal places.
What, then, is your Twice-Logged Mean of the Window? 0.10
